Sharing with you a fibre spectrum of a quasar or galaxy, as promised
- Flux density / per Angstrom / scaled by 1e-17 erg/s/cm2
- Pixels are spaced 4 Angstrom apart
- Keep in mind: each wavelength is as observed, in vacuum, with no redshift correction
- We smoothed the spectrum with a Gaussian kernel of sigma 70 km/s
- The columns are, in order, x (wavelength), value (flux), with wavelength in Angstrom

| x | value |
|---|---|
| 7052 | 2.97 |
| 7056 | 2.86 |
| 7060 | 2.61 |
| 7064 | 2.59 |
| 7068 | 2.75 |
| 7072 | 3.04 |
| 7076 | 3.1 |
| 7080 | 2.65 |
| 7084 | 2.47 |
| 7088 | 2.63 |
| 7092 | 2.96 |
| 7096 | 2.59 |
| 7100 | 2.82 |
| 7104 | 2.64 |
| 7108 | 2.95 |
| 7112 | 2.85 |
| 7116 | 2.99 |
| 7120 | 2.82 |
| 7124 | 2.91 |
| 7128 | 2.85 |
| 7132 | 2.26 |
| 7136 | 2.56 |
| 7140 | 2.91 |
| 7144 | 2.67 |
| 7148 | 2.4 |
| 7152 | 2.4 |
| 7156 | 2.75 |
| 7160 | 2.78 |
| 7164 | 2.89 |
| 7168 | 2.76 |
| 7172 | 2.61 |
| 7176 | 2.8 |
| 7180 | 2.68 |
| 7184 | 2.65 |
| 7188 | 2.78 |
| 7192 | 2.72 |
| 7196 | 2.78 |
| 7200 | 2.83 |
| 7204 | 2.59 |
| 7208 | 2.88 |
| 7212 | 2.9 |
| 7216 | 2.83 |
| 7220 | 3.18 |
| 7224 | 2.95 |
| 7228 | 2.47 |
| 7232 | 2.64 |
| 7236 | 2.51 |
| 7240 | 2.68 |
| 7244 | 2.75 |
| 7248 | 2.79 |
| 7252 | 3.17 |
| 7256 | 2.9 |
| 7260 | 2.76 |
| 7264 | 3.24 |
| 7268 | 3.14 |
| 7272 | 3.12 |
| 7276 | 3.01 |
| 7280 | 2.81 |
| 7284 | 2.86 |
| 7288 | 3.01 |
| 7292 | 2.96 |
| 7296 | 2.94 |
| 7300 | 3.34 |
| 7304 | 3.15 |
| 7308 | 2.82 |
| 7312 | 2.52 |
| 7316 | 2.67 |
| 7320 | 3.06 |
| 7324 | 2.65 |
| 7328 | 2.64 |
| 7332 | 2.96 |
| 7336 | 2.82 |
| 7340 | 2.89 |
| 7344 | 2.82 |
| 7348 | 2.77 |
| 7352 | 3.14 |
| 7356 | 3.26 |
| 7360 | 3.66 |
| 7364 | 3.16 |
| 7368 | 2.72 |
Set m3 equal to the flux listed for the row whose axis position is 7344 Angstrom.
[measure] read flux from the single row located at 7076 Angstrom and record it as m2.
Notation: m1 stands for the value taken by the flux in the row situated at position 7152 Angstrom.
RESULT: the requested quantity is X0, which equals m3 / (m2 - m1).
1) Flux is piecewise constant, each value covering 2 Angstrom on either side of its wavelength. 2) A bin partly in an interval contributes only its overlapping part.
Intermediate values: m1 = 2.4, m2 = 3.1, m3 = 2.82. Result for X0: 4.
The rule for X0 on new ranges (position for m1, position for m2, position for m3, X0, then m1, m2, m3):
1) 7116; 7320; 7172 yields 37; 2.99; 3.06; 2.61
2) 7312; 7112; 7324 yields 8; 2.52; 2.85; 2.65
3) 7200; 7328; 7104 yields -14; 2.83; 2.64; 2.64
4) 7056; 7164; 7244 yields 92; 2.86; 2.89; 2.75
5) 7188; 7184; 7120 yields -22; 2.78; 2.65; 2.82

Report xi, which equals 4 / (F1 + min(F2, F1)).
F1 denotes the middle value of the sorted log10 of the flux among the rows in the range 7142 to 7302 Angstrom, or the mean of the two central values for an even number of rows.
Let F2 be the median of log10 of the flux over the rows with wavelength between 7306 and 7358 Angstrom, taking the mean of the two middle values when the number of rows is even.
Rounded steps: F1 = 0.446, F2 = 0.450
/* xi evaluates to 4.48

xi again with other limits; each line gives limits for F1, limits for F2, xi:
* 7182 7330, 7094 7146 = 4.43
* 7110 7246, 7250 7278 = 4.52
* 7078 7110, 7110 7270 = 4.73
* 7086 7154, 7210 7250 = 4.48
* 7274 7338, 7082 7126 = 4.38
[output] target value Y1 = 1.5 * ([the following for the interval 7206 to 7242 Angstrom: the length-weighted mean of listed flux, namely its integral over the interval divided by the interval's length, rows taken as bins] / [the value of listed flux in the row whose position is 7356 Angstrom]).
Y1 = 1.28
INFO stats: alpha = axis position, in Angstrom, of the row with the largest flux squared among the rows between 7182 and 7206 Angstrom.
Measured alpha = 7200 Angstrom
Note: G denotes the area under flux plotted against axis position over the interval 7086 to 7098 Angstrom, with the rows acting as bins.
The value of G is 32.7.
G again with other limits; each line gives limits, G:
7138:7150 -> 31.9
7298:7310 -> 37.2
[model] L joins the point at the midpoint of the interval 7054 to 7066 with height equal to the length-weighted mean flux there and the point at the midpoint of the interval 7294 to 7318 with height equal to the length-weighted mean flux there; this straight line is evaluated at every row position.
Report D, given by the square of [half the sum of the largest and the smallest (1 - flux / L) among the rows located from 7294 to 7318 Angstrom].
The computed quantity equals 0.0001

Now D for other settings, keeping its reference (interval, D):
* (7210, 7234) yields 0.0000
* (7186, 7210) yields 0.0009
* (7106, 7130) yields 0.0037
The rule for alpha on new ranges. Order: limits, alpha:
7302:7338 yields 7304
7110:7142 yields 7116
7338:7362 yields 7360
